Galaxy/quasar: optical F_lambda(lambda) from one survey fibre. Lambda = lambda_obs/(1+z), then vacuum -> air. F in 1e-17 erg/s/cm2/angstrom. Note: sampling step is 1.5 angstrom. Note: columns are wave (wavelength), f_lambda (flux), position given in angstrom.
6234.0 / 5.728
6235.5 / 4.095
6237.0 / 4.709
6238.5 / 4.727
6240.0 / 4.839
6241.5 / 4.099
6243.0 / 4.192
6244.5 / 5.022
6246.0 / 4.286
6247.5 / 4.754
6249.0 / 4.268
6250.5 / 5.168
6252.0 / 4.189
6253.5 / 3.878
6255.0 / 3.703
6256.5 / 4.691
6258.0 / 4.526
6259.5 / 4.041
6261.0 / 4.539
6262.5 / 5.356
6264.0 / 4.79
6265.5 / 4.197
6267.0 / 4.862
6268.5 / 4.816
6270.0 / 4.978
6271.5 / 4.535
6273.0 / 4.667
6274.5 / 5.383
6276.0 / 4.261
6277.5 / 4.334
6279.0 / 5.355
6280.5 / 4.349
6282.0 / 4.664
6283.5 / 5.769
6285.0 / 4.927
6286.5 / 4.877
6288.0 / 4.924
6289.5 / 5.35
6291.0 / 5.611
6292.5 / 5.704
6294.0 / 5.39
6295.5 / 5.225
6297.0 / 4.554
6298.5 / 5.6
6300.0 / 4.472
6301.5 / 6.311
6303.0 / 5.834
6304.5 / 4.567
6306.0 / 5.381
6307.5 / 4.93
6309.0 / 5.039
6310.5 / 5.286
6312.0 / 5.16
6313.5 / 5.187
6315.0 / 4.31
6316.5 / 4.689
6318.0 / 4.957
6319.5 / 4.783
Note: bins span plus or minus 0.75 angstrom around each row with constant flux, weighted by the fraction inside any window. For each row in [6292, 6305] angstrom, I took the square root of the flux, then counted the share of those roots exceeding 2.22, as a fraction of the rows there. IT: 0.67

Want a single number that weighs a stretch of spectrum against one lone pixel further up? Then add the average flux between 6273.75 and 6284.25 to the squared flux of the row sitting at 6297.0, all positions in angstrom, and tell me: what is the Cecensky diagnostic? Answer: 25.6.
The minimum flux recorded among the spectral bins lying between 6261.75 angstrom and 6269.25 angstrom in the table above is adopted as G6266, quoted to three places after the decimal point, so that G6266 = 4.197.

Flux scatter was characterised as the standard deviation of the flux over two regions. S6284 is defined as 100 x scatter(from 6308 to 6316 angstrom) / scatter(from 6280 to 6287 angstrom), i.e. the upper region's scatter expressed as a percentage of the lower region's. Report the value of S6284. 75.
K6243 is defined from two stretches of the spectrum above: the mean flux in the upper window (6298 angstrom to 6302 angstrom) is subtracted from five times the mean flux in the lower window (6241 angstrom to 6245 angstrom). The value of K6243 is 16.7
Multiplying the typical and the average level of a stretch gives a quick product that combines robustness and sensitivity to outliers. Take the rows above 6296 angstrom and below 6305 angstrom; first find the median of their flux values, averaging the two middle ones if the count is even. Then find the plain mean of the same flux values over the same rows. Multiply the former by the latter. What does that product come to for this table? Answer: 26.6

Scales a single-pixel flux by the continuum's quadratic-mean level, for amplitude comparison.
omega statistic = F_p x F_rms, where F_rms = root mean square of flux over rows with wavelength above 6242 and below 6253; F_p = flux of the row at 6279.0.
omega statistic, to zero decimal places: 24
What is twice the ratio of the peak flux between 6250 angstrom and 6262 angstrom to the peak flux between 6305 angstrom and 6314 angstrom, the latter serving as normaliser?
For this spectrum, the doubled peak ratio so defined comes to 1.92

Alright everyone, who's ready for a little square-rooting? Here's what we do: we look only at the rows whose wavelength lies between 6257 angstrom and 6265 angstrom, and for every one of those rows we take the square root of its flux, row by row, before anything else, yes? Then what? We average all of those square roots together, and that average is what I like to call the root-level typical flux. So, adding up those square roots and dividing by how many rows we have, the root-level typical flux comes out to 2.15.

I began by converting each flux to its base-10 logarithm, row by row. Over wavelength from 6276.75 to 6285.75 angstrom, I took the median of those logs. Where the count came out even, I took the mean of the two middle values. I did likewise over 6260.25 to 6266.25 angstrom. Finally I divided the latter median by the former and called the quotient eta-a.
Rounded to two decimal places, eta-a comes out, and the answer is 0.98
